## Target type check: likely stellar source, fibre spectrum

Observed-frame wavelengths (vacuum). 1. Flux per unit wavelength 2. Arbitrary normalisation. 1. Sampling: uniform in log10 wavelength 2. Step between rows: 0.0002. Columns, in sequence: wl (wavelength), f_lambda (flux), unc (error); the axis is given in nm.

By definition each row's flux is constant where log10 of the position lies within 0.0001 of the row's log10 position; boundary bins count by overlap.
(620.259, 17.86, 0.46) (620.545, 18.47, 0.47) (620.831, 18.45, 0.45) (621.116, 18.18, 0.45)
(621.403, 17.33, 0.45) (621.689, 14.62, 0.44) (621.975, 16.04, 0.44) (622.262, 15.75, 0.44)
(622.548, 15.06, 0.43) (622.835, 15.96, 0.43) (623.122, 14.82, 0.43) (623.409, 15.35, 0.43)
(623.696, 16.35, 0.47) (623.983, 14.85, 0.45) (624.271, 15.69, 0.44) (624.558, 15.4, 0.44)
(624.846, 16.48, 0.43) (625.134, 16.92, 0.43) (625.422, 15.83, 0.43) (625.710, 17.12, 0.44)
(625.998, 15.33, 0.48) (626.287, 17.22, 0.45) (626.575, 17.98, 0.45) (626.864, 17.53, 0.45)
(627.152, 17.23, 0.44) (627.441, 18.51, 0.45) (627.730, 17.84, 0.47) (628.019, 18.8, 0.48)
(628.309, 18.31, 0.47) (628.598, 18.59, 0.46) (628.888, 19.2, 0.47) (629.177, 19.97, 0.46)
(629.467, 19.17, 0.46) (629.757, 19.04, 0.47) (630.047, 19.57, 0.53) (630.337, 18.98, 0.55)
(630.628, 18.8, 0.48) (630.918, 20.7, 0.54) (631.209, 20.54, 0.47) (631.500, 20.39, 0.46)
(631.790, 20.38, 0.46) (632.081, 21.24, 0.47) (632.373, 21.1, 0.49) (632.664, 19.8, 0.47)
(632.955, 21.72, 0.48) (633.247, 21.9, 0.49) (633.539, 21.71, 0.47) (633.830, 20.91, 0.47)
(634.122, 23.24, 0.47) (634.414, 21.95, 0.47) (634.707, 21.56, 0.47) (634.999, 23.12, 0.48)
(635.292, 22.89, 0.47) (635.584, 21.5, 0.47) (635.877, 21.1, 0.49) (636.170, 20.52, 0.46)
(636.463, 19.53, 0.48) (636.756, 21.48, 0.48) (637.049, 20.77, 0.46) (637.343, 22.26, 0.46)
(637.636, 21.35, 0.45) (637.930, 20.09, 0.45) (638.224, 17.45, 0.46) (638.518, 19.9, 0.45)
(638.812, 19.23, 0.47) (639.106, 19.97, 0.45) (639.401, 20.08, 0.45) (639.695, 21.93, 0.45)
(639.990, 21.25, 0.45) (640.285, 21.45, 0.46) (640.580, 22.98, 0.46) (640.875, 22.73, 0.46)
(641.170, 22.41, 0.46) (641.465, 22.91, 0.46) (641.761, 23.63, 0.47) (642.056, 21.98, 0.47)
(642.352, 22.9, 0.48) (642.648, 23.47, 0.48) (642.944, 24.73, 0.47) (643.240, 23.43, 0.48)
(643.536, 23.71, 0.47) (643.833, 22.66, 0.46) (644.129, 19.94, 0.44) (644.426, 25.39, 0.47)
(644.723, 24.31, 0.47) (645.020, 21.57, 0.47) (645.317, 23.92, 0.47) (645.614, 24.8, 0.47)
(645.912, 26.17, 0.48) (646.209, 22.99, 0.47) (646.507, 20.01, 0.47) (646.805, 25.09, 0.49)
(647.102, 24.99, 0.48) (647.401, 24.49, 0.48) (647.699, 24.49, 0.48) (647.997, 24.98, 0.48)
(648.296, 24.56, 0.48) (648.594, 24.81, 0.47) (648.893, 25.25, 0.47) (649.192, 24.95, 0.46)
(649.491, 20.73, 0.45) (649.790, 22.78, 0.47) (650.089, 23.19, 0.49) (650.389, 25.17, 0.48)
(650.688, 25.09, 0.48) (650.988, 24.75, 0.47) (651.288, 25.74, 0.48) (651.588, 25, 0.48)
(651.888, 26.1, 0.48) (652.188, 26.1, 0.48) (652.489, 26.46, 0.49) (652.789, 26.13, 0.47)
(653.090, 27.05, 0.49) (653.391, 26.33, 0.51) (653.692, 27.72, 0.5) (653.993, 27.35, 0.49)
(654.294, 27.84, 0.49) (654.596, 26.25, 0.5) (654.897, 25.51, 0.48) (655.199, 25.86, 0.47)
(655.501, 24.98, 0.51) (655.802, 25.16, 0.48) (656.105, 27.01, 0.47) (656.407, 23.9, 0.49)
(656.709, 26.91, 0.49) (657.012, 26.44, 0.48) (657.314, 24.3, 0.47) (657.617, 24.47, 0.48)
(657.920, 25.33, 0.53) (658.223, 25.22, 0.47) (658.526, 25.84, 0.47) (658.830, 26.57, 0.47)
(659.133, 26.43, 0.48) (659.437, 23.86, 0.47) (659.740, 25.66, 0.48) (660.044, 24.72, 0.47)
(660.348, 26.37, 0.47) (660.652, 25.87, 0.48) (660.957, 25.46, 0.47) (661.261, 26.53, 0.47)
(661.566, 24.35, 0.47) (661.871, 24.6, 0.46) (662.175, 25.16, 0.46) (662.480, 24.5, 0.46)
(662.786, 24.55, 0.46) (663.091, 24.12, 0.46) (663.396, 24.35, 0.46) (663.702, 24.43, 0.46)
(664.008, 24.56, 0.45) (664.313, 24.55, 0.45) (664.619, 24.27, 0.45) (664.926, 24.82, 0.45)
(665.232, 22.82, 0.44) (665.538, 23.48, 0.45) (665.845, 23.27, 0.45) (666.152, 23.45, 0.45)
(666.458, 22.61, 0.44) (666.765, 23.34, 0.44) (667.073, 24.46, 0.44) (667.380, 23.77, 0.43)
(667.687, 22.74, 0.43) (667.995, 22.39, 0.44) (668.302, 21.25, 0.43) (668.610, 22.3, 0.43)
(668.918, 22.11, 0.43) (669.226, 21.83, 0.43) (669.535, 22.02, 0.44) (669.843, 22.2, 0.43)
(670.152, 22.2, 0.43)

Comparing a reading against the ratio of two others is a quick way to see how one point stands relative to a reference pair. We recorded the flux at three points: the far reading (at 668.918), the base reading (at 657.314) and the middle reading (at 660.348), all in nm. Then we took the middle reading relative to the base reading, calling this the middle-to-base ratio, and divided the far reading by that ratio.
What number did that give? 20.4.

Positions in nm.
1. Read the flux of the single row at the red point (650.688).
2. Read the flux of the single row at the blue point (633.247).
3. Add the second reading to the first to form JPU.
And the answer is 47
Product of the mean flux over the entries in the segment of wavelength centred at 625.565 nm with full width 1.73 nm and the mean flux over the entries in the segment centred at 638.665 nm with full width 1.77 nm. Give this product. 321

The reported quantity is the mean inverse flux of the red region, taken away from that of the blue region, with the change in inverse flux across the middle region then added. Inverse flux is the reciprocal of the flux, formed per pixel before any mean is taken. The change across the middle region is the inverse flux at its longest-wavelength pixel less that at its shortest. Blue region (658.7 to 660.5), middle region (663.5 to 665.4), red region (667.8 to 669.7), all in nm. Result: -0.003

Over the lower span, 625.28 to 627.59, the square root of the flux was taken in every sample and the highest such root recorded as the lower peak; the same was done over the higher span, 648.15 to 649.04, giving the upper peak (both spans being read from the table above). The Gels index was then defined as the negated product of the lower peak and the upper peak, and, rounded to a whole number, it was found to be -22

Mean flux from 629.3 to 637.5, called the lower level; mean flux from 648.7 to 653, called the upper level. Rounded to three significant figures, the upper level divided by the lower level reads 1.19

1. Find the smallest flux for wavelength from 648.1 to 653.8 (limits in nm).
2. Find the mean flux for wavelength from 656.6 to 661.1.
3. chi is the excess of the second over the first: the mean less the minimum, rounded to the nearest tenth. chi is 4.8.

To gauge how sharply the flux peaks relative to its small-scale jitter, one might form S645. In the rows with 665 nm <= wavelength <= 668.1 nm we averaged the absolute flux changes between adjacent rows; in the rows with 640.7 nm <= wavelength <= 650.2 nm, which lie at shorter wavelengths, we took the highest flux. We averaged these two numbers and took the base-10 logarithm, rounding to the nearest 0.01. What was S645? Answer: 1.13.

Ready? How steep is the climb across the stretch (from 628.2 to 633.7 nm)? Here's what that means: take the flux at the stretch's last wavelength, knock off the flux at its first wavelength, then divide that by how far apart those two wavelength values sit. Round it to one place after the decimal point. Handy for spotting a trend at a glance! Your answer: 0.7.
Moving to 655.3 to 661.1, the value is 0.1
